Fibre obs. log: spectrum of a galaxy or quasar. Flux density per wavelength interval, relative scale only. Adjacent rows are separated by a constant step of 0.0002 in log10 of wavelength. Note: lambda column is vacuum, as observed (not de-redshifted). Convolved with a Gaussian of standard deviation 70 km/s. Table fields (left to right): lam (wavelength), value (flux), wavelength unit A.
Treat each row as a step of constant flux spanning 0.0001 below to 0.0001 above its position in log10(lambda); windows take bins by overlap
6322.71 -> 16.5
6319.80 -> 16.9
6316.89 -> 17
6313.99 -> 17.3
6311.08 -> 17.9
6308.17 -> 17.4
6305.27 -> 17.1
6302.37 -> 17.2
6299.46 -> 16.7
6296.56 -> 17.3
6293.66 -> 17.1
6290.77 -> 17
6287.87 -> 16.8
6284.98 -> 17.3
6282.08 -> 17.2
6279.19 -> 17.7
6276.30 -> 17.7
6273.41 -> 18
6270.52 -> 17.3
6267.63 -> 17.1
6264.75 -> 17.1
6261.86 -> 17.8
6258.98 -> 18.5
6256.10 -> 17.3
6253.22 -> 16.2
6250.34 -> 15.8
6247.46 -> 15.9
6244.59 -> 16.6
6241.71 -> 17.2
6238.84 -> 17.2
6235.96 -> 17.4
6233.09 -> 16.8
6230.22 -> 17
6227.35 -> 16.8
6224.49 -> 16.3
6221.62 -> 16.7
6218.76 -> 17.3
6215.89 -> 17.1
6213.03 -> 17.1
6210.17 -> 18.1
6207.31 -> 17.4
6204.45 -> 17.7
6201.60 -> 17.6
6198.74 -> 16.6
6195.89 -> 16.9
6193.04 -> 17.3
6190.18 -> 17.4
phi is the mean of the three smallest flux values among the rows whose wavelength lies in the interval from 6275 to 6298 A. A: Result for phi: 17.0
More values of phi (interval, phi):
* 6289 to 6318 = 16.9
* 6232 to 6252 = 16.1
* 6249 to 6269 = 16.4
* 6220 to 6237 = 16.6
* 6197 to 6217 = 16.9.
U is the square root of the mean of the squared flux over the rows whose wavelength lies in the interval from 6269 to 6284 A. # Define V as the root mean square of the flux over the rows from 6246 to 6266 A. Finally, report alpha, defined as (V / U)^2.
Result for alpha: 0.93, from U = 17.6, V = 17.0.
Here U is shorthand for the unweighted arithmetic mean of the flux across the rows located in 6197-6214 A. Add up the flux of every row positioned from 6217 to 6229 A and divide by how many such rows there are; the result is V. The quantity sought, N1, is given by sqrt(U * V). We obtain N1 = 17.1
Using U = 17.4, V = 16.8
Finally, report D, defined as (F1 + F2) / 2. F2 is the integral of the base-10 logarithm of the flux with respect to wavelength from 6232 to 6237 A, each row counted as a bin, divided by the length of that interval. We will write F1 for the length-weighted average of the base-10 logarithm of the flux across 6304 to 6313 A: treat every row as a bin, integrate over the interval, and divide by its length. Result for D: 1.24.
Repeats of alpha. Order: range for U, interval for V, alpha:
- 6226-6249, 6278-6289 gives 1.05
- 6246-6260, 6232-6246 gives 1.03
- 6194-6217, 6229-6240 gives 0.98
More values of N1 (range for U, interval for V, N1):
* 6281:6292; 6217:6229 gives 16.9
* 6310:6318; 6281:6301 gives 17.2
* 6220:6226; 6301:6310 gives 16.9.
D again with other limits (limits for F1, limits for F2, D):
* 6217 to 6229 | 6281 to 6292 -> 1.23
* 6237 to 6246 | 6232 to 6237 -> 1.23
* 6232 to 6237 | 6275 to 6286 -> 1.24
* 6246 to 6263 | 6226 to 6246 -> 1.23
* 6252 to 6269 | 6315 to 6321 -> 1.24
